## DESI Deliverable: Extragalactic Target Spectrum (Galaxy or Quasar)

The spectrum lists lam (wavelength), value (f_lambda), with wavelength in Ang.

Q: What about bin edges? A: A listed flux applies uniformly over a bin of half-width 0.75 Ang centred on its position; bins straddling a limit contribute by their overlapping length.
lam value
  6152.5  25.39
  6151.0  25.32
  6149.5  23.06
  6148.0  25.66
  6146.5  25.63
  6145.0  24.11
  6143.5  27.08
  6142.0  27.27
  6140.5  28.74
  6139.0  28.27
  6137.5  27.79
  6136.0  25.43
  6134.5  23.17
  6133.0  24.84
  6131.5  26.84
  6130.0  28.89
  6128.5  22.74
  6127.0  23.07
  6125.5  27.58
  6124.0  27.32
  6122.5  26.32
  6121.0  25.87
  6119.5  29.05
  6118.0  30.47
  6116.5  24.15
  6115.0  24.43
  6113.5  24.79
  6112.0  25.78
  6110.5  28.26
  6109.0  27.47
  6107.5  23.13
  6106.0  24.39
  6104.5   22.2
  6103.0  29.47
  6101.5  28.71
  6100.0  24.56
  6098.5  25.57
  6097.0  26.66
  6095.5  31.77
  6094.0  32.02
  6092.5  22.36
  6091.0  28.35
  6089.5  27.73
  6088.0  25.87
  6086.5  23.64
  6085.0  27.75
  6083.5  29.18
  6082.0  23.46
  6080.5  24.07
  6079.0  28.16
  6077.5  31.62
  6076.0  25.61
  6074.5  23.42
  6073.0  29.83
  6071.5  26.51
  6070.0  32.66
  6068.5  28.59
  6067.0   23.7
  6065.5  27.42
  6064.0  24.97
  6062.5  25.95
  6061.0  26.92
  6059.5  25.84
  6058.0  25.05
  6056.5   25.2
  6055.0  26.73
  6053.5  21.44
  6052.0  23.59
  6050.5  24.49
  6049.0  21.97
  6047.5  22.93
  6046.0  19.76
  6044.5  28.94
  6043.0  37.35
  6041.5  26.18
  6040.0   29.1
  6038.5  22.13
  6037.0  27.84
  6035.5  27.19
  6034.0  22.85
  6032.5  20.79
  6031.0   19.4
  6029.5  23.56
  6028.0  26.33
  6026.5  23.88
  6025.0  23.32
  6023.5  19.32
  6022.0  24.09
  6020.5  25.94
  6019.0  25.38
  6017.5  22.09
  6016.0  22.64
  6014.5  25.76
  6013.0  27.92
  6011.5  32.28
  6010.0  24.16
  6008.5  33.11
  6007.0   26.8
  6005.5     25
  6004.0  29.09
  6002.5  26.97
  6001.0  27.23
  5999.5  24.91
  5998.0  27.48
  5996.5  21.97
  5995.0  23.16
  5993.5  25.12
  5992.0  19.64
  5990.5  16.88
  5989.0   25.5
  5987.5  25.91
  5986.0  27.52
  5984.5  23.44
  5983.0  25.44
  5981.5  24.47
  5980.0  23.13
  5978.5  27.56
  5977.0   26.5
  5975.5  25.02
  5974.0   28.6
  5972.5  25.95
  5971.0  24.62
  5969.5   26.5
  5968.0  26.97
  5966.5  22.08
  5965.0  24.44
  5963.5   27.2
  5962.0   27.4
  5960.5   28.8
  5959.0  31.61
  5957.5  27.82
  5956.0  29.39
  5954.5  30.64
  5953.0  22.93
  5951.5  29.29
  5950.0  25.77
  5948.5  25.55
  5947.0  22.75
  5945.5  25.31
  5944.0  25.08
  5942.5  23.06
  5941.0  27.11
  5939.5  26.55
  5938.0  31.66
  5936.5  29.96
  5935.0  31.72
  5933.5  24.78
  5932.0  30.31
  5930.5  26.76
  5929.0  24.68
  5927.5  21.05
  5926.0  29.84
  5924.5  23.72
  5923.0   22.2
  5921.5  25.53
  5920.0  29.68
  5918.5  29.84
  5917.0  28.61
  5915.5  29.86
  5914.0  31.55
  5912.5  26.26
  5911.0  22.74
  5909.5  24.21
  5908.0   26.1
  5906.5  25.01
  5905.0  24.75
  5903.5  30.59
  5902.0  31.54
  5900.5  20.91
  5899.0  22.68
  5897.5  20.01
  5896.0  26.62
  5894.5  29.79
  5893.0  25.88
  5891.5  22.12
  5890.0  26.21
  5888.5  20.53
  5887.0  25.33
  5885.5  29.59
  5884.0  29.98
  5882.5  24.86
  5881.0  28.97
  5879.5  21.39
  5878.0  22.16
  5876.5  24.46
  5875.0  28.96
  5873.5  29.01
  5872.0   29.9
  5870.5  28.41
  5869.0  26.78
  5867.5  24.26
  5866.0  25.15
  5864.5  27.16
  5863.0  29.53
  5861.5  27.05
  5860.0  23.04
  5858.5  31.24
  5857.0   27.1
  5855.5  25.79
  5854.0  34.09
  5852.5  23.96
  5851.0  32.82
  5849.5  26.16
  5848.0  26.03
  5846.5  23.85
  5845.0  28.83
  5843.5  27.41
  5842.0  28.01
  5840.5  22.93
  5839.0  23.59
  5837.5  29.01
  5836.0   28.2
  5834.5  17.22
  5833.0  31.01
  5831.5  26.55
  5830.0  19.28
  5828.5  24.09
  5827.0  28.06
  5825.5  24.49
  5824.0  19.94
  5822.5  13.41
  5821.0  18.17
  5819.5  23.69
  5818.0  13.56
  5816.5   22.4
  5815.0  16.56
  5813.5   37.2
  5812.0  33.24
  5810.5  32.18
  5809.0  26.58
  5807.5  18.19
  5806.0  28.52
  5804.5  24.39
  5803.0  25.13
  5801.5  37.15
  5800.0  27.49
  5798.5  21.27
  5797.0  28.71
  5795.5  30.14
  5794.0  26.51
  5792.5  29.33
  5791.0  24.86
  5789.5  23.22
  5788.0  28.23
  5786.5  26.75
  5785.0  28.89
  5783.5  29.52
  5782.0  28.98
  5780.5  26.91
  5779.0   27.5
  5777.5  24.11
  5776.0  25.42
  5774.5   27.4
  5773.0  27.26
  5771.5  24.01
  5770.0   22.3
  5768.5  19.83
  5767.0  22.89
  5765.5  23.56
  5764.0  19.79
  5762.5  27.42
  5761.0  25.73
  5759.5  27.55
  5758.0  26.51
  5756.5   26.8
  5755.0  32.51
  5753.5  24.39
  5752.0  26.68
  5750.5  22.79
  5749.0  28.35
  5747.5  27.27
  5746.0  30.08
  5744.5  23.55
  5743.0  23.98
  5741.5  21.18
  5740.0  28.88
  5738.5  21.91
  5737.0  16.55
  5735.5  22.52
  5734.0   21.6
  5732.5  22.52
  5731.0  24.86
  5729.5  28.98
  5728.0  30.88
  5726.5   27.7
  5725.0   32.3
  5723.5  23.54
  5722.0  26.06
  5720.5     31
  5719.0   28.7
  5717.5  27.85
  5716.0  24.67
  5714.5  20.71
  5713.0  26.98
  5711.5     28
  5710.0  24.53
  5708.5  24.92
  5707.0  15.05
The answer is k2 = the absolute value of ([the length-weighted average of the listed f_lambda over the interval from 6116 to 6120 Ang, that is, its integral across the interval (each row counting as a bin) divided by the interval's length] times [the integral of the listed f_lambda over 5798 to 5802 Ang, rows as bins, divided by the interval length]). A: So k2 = 801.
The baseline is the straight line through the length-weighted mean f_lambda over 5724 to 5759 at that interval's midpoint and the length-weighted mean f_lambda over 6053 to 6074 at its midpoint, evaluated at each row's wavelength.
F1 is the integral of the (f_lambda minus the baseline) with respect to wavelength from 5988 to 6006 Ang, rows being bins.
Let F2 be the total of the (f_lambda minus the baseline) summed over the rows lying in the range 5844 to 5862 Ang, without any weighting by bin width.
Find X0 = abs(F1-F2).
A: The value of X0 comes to 52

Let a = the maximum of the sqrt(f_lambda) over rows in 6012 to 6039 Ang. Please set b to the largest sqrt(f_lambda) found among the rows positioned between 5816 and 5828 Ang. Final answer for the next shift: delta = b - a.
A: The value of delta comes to 0.0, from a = 5.3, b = 5.3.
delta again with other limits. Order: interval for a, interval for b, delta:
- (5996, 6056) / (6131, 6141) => -0.8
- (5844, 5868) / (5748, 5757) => -0.1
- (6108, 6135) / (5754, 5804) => 0.6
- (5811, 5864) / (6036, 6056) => 0.0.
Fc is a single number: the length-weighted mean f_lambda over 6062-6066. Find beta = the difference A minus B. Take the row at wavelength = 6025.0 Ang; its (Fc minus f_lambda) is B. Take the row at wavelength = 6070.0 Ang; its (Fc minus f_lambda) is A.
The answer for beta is -9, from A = -6.6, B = 3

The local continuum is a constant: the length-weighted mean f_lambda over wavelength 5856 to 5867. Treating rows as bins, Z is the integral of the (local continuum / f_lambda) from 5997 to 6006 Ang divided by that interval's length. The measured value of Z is 1.02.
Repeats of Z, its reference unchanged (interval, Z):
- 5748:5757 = 1.02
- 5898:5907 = 1.08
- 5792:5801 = 1.00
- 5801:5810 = 1.07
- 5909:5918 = 1.00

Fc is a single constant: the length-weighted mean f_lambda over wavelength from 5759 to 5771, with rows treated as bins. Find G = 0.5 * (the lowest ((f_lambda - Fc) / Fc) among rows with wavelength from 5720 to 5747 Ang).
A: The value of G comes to -0.15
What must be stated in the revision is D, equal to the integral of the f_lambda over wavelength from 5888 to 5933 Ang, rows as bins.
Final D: 1170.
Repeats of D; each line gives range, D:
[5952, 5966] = 388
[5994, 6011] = 449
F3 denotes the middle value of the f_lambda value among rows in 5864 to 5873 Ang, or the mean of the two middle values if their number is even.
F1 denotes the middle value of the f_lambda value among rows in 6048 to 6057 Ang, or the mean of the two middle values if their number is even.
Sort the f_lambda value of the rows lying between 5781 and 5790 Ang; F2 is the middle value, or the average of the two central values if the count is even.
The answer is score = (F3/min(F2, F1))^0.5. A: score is 1.06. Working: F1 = 24.0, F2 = 28.6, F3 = 27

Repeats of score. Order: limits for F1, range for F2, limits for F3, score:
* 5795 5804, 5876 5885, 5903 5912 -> 1.00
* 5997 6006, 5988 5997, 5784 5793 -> 1.10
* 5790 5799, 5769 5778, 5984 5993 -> 0.99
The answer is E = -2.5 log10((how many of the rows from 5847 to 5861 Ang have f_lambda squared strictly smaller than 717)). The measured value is -1.7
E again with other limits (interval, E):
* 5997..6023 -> -2.4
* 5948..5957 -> -1.2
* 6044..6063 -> -2.6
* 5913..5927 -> -1.2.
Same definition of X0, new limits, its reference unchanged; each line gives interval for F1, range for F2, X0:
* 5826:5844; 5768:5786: 12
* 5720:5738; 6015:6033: 37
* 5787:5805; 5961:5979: 27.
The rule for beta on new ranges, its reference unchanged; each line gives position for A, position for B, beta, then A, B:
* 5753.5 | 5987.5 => 2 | 1.7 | 0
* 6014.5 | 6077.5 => 6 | 0.3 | -6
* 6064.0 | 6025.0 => -2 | 1.1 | 3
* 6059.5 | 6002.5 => 1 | 0.2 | -1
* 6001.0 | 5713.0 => 0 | -1.2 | -1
